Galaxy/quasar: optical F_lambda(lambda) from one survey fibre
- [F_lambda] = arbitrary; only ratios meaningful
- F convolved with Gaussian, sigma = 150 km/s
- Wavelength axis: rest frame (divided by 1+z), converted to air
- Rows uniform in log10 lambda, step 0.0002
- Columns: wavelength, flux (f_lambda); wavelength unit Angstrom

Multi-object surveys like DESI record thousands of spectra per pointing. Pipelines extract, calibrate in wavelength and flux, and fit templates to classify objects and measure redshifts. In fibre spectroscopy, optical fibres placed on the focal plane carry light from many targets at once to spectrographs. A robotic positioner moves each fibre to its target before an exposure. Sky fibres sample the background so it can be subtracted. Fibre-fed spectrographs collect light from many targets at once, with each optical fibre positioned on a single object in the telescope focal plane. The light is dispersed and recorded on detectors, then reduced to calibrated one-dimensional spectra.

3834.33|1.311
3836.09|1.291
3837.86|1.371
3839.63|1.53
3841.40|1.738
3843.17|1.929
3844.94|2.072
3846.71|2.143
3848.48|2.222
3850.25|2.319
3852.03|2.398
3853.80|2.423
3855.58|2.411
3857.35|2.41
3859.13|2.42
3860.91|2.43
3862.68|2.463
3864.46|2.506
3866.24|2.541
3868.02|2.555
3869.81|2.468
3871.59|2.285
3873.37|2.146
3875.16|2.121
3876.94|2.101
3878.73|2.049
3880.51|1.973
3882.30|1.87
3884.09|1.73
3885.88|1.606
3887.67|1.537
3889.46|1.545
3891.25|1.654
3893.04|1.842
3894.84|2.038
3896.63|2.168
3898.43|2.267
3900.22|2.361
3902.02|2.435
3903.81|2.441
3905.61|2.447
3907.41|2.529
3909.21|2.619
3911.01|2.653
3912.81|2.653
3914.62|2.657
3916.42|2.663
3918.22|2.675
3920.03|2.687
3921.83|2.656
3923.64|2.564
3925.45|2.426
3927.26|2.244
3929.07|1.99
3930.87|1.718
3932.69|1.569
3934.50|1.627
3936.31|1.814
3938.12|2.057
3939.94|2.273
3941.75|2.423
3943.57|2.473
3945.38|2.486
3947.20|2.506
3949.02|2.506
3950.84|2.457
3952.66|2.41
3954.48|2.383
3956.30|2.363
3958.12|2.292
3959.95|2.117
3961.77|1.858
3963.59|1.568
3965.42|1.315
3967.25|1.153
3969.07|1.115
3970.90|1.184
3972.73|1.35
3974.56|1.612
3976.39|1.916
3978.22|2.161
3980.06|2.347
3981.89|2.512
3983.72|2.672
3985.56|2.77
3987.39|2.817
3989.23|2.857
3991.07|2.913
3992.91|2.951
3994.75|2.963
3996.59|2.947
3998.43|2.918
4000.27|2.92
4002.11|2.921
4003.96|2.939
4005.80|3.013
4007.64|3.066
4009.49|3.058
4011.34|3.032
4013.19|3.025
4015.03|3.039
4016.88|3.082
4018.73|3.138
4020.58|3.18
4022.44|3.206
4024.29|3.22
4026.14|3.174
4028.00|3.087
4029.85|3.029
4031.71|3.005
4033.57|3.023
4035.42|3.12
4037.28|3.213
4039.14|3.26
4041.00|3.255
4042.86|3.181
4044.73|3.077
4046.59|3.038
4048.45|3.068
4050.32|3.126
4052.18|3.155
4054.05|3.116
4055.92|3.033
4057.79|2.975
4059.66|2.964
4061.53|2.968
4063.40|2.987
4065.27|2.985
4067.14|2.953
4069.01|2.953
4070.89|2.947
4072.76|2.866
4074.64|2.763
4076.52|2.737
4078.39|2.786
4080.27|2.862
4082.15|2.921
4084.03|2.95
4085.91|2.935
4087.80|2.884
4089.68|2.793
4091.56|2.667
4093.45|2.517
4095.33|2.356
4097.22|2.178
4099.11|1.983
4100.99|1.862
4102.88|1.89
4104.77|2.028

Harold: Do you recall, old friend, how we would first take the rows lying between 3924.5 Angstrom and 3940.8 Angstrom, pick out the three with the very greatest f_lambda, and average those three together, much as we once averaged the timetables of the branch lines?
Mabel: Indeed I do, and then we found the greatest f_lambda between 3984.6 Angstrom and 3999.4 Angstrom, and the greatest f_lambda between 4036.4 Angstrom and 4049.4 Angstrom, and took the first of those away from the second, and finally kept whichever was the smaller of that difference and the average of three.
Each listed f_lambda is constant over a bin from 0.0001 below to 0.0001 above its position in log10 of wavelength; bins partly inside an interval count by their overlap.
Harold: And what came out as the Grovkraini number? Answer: 0.30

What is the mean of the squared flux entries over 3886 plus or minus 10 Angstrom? 3.3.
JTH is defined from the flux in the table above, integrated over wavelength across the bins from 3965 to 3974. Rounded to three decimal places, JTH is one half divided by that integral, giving 0.045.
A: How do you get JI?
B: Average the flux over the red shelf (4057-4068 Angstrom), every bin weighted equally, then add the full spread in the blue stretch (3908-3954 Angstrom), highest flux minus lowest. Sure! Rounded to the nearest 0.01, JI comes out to 4.09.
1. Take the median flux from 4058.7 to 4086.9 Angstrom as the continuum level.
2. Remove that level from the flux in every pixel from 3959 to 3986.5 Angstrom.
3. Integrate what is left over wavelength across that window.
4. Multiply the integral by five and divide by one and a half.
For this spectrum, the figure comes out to -101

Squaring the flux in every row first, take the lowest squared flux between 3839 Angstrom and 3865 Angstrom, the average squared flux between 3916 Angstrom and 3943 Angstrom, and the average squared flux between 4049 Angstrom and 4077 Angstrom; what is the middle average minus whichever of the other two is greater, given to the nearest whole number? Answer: -4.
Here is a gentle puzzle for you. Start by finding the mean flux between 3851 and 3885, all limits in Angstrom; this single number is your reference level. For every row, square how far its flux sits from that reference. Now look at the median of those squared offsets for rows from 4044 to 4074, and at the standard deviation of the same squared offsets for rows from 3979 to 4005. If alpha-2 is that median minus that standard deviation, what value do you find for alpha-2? 0.35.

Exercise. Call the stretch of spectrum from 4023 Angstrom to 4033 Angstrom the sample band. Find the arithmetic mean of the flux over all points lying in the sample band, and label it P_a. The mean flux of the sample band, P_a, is 3.10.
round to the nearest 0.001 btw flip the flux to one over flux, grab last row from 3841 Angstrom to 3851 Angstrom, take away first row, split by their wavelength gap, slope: -0.016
